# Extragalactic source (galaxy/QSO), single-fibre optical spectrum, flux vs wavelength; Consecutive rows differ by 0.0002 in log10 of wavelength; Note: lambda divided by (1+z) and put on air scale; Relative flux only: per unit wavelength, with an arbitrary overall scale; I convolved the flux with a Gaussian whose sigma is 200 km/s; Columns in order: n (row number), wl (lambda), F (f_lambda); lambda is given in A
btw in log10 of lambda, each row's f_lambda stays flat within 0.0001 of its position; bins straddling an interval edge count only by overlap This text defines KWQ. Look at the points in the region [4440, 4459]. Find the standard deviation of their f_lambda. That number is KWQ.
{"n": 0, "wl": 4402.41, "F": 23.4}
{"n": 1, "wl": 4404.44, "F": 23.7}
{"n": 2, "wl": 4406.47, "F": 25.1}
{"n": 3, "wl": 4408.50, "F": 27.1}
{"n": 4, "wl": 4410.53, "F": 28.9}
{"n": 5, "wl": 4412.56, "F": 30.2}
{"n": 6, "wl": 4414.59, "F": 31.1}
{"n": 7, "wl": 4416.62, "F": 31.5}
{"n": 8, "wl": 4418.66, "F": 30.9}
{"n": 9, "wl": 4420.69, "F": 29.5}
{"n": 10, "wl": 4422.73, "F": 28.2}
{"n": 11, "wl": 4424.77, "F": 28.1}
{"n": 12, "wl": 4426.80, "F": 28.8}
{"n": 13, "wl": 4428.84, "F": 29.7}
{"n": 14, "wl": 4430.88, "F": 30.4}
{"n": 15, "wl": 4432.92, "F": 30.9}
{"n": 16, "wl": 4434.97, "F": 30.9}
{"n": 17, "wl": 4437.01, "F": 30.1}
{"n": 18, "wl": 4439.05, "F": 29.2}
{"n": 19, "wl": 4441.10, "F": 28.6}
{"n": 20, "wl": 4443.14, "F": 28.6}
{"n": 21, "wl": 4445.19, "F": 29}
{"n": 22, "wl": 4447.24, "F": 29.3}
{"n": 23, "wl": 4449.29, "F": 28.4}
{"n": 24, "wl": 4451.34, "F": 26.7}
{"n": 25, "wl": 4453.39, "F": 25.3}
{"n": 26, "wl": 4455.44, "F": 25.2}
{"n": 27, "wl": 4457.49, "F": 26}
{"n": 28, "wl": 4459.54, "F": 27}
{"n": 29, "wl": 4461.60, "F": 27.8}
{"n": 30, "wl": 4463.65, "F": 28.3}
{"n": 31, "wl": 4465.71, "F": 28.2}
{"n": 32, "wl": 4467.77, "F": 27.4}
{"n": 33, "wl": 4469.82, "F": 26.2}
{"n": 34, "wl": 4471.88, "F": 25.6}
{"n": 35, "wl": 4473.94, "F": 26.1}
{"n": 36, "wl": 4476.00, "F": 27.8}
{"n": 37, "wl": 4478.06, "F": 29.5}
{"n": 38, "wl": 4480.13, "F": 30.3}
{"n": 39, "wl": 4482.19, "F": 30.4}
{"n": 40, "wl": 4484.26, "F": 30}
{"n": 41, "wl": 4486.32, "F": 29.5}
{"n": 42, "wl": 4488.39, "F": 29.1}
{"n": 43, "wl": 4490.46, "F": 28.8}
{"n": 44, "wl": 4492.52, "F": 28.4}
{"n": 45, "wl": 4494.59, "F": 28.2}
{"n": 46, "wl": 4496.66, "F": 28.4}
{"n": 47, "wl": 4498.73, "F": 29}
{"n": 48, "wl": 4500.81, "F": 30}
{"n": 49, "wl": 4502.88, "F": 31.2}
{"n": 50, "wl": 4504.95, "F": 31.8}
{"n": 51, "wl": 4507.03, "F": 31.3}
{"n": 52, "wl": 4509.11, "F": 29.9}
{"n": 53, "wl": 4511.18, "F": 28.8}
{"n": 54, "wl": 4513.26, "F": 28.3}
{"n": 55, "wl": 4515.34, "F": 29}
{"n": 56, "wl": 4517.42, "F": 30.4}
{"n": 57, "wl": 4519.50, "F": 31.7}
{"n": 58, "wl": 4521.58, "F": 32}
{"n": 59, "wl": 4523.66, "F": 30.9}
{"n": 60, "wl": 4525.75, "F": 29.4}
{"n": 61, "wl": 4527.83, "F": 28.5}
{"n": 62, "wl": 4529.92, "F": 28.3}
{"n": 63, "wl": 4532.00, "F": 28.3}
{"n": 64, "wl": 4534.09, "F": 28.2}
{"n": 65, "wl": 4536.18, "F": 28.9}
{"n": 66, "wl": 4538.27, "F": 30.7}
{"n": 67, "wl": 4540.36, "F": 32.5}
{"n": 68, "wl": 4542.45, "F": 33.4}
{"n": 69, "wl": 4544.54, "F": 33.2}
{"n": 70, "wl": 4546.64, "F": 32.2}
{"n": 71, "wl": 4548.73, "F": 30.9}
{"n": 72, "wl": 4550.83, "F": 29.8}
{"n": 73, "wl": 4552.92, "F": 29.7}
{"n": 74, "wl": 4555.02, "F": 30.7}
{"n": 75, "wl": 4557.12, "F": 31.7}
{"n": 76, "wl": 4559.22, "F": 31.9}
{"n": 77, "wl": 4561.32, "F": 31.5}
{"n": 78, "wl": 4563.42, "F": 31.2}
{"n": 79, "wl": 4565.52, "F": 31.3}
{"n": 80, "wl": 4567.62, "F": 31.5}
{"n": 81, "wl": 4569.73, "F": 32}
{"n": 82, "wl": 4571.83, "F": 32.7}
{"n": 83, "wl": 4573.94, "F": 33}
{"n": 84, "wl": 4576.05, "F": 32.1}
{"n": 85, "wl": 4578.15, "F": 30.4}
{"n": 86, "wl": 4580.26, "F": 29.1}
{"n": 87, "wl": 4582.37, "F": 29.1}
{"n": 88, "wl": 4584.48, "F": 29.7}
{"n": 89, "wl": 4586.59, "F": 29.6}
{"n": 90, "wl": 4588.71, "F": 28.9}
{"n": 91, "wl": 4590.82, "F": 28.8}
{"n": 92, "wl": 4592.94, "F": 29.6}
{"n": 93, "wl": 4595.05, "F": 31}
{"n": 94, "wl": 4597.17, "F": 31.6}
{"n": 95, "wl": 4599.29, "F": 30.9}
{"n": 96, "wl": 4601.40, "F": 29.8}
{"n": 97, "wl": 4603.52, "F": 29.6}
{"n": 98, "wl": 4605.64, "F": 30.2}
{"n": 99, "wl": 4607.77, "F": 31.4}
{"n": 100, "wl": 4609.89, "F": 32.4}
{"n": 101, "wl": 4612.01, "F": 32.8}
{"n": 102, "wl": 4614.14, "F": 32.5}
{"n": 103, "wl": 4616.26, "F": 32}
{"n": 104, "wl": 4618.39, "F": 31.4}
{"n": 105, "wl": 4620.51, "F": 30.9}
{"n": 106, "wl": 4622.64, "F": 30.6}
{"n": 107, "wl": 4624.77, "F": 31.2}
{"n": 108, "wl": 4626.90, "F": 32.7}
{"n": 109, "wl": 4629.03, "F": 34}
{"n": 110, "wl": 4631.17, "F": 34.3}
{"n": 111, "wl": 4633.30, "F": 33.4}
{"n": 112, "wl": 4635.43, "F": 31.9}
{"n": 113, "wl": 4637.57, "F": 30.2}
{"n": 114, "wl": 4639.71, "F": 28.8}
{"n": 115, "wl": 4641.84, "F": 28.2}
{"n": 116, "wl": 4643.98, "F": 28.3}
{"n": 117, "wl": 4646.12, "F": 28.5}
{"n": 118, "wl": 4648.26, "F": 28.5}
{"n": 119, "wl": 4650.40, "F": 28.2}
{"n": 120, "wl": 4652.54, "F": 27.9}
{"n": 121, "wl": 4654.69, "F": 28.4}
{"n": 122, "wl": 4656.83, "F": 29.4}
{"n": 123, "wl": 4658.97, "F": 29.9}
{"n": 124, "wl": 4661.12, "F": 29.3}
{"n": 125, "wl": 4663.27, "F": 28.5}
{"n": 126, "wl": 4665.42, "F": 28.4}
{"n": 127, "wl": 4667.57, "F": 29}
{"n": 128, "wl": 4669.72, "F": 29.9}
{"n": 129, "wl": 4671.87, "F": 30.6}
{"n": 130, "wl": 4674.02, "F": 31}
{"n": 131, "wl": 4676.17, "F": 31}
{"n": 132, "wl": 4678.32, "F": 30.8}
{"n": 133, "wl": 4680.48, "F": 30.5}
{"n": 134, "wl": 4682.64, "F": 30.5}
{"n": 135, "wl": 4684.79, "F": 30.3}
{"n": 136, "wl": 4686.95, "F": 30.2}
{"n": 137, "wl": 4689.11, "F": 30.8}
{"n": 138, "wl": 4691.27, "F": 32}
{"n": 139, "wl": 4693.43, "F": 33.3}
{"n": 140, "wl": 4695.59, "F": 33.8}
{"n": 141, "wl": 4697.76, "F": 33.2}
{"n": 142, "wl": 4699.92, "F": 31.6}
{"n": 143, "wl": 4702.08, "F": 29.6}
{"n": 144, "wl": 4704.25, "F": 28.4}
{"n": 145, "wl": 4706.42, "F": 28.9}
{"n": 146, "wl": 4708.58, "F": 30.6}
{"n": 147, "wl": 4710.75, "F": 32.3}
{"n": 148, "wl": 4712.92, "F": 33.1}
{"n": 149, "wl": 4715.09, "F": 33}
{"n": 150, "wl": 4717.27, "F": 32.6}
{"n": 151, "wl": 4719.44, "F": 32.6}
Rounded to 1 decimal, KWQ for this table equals 1.6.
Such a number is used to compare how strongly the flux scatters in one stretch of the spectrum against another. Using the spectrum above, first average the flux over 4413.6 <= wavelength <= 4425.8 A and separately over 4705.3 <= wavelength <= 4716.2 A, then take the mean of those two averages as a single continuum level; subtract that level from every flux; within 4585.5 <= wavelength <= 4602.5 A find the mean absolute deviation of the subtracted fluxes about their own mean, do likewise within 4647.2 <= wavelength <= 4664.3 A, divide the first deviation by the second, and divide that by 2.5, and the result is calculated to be 0.59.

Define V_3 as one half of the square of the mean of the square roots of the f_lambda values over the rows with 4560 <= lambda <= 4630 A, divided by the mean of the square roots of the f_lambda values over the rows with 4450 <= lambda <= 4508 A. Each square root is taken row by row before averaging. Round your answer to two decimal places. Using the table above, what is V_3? 2.92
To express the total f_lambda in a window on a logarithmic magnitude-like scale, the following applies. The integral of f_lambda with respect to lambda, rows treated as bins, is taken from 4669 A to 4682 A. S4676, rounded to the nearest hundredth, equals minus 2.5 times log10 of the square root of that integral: -3.25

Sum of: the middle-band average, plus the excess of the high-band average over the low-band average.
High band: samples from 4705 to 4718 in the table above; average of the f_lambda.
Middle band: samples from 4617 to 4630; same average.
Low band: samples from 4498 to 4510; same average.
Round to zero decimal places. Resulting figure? 33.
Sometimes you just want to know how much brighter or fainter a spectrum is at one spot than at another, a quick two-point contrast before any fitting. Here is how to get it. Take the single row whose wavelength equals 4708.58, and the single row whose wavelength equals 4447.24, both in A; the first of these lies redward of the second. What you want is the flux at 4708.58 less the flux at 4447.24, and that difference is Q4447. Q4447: 1.3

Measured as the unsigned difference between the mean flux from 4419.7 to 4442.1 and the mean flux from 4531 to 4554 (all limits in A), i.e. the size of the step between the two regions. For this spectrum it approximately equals 1.22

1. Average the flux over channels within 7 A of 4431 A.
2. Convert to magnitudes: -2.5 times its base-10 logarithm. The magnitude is -3.69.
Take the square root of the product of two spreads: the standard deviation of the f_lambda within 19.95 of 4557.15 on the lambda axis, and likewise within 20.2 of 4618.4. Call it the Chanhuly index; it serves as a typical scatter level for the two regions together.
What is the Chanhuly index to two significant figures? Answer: 1.2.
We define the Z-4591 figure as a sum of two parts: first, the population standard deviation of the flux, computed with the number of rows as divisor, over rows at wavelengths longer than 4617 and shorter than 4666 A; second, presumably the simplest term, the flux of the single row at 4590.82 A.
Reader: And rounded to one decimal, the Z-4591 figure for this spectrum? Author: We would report 30.8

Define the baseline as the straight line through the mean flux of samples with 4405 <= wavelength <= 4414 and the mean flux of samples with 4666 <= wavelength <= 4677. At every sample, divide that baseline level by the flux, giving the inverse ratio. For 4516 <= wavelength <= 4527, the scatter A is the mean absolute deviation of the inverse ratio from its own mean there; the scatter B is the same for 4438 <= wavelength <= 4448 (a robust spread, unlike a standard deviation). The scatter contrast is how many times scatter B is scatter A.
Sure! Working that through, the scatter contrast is 0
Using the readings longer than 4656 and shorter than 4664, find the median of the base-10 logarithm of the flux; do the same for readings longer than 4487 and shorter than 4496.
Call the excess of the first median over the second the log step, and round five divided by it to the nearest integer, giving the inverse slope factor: 444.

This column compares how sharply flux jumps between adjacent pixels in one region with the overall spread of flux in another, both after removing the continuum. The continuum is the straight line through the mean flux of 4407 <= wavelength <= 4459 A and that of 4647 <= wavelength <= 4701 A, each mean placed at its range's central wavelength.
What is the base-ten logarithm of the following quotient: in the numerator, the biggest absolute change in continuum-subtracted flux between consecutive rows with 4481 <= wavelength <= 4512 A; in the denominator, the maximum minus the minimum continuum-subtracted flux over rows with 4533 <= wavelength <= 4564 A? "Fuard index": -0.56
